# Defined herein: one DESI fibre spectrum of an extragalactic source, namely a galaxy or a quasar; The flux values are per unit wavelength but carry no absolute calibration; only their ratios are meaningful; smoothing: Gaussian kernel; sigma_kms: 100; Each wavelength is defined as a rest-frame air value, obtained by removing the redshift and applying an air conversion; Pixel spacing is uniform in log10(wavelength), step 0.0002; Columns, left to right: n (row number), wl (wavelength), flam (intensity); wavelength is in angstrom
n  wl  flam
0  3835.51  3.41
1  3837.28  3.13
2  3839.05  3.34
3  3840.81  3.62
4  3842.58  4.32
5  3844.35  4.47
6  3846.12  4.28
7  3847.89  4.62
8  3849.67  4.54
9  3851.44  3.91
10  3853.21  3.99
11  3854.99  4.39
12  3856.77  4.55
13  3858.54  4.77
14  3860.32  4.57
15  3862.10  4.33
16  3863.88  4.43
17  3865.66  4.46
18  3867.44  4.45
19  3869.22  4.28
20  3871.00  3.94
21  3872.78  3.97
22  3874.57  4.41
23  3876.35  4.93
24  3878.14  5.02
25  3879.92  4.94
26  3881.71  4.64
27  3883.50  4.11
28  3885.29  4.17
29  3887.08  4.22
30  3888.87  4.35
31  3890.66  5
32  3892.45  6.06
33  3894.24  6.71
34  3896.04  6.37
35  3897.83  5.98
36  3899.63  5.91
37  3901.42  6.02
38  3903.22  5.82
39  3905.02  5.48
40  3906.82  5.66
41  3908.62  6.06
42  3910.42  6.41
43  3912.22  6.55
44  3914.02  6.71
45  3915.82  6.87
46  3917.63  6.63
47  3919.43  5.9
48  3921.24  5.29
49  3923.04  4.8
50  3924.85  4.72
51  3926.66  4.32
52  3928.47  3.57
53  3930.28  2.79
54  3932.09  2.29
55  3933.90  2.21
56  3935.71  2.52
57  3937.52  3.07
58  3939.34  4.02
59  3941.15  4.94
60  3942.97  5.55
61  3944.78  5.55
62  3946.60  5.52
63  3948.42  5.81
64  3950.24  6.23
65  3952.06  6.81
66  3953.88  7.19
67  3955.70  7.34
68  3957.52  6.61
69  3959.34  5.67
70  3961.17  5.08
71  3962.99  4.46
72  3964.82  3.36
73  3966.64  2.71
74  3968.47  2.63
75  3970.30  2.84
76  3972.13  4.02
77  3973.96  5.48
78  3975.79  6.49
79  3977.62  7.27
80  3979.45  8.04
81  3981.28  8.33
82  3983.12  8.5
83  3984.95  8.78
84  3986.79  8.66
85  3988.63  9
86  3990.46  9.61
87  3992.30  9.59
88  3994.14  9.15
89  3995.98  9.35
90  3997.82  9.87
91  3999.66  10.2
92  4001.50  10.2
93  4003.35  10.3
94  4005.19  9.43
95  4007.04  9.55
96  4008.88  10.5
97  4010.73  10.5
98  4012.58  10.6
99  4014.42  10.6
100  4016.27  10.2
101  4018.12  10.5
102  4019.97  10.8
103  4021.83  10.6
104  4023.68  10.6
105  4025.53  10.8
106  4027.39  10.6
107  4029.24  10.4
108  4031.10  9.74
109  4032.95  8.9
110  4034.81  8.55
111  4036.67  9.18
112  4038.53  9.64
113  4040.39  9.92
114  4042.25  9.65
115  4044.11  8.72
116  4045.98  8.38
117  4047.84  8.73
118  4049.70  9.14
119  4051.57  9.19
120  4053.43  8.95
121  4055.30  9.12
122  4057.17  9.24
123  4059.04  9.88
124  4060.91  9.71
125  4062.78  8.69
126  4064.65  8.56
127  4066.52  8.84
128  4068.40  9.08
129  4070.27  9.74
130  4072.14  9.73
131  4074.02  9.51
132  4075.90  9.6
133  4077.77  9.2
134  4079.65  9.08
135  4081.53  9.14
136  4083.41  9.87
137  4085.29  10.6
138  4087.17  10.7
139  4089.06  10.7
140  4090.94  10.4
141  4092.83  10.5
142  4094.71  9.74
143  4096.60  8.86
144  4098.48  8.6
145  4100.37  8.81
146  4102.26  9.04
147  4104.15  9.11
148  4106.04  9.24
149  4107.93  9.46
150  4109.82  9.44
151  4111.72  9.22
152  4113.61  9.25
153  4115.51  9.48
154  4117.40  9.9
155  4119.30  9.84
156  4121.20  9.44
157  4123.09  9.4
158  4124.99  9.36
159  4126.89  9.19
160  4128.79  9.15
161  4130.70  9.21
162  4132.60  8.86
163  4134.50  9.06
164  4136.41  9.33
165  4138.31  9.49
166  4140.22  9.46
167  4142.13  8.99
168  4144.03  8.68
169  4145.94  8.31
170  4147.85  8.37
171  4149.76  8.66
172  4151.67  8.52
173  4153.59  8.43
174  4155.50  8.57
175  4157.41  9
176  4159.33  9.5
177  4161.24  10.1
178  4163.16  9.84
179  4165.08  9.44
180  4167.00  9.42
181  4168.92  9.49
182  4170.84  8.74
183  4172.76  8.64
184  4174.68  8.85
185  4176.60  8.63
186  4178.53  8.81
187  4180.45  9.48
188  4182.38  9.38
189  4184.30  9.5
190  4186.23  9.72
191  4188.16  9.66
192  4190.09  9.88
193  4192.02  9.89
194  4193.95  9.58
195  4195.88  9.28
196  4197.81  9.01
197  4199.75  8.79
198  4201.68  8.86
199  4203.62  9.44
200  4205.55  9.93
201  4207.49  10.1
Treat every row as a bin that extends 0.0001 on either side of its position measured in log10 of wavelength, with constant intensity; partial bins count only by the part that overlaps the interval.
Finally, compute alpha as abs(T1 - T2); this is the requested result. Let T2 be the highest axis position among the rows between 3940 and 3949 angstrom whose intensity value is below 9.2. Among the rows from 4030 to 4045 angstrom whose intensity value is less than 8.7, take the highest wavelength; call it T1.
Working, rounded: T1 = 4034.81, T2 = 3948.42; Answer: 86.4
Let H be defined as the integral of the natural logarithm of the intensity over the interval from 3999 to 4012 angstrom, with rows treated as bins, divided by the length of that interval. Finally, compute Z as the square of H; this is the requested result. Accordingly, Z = 5.3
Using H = 2.31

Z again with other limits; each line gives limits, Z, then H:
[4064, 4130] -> 5.1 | 2.25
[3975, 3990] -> 4.4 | 2.10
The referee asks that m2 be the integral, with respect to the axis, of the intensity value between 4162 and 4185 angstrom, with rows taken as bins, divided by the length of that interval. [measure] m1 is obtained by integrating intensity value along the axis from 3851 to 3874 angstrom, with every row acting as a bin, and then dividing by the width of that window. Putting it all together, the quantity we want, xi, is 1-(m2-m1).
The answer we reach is -3.9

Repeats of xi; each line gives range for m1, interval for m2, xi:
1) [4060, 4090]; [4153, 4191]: 1.3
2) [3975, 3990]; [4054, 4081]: -0.1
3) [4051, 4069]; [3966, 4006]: 2.3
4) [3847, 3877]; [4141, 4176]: -3.6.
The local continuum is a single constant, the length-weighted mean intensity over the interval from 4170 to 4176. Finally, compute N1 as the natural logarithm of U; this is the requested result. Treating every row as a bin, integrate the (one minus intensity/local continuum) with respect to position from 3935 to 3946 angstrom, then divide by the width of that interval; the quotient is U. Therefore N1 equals -0.7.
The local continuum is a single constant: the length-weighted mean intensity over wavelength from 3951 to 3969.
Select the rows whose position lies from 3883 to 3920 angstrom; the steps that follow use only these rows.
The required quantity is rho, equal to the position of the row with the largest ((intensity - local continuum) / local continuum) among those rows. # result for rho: 3915.82 angstrom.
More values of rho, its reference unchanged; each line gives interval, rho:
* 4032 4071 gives 4040.39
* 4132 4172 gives 4161.24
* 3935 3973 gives 3955.70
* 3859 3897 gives 3894.24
